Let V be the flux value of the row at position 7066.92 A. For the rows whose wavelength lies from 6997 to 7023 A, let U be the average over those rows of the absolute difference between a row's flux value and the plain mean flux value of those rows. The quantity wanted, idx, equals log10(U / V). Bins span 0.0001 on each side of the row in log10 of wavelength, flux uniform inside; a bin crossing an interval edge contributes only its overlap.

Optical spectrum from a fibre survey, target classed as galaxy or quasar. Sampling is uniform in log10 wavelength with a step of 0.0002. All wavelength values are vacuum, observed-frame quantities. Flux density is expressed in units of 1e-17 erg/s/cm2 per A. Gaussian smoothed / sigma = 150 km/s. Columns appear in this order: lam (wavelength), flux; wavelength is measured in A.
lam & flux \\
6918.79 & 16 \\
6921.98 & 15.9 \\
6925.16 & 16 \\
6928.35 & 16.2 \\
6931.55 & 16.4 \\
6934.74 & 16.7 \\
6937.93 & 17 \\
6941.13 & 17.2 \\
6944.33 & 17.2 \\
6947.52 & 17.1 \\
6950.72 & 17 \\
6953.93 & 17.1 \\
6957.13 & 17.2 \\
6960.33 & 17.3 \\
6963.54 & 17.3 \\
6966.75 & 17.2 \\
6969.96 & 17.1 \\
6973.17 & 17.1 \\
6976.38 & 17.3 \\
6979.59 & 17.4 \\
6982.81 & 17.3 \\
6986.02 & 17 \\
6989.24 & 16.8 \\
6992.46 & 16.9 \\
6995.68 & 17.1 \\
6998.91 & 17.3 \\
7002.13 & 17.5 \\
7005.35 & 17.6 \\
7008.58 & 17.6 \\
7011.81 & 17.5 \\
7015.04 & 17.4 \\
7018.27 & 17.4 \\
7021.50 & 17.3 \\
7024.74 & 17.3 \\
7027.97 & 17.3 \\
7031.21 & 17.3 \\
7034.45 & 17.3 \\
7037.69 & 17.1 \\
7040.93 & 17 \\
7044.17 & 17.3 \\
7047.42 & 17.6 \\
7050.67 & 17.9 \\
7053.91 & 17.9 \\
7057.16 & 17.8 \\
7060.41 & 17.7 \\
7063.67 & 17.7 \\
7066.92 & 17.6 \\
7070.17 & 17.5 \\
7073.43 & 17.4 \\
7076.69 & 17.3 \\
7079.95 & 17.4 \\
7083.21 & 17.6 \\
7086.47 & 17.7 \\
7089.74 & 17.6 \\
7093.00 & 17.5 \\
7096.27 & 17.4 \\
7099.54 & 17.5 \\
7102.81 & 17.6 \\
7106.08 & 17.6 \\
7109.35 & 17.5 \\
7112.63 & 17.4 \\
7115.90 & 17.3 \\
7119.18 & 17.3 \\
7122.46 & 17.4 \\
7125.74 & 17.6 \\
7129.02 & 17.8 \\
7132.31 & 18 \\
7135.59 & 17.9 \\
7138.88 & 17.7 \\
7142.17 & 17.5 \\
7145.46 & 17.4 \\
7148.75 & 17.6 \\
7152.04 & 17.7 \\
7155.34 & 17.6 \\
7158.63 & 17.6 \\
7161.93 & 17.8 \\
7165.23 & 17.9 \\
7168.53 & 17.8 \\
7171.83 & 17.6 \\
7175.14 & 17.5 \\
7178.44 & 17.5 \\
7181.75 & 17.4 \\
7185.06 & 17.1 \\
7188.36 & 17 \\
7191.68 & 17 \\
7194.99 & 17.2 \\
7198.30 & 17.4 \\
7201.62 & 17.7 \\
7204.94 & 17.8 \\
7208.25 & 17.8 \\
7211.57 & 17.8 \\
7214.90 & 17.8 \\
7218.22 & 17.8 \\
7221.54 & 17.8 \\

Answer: -2.2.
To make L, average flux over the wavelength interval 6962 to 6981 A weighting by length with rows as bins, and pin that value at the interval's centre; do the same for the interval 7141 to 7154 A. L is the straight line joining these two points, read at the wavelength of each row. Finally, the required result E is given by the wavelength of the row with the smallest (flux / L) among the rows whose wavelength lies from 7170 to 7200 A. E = 7191.68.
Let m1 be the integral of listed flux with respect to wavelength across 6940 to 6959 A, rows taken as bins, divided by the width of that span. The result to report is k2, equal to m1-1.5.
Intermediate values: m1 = 17.1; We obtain 15.6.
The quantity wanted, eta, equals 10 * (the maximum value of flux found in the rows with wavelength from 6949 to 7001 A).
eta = 174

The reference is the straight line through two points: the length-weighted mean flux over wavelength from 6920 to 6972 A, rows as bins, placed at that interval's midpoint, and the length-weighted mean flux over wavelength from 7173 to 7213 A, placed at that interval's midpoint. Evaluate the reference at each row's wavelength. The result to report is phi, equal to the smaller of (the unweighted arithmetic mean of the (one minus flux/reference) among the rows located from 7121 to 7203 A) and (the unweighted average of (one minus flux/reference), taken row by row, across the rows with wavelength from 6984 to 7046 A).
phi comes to -0.0141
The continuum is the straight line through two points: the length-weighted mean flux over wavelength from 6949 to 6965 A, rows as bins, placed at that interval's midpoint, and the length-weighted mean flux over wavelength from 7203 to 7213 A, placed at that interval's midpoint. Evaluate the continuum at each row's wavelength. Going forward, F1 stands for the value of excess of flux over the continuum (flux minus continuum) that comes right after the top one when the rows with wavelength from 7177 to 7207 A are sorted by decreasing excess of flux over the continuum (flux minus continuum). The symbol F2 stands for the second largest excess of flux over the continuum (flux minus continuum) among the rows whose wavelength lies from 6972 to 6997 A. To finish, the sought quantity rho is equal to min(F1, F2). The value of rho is -0.09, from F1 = -0.092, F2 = 0.08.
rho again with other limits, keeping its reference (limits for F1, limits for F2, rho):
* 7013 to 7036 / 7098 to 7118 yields 0.05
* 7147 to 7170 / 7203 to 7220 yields -0.01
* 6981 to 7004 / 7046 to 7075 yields 0.06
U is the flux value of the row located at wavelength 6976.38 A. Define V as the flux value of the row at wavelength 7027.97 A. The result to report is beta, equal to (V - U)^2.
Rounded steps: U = 17.3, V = 17.3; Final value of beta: 0.0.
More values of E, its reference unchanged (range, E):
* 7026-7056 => 7040.93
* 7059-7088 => 7076.69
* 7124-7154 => 7145.46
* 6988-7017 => 6989.24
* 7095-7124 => 7119.18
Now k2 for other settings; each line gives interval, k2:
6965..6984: 15.7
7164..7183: 16.1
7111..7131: 16.0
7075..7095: 16.0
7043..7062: 16.2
